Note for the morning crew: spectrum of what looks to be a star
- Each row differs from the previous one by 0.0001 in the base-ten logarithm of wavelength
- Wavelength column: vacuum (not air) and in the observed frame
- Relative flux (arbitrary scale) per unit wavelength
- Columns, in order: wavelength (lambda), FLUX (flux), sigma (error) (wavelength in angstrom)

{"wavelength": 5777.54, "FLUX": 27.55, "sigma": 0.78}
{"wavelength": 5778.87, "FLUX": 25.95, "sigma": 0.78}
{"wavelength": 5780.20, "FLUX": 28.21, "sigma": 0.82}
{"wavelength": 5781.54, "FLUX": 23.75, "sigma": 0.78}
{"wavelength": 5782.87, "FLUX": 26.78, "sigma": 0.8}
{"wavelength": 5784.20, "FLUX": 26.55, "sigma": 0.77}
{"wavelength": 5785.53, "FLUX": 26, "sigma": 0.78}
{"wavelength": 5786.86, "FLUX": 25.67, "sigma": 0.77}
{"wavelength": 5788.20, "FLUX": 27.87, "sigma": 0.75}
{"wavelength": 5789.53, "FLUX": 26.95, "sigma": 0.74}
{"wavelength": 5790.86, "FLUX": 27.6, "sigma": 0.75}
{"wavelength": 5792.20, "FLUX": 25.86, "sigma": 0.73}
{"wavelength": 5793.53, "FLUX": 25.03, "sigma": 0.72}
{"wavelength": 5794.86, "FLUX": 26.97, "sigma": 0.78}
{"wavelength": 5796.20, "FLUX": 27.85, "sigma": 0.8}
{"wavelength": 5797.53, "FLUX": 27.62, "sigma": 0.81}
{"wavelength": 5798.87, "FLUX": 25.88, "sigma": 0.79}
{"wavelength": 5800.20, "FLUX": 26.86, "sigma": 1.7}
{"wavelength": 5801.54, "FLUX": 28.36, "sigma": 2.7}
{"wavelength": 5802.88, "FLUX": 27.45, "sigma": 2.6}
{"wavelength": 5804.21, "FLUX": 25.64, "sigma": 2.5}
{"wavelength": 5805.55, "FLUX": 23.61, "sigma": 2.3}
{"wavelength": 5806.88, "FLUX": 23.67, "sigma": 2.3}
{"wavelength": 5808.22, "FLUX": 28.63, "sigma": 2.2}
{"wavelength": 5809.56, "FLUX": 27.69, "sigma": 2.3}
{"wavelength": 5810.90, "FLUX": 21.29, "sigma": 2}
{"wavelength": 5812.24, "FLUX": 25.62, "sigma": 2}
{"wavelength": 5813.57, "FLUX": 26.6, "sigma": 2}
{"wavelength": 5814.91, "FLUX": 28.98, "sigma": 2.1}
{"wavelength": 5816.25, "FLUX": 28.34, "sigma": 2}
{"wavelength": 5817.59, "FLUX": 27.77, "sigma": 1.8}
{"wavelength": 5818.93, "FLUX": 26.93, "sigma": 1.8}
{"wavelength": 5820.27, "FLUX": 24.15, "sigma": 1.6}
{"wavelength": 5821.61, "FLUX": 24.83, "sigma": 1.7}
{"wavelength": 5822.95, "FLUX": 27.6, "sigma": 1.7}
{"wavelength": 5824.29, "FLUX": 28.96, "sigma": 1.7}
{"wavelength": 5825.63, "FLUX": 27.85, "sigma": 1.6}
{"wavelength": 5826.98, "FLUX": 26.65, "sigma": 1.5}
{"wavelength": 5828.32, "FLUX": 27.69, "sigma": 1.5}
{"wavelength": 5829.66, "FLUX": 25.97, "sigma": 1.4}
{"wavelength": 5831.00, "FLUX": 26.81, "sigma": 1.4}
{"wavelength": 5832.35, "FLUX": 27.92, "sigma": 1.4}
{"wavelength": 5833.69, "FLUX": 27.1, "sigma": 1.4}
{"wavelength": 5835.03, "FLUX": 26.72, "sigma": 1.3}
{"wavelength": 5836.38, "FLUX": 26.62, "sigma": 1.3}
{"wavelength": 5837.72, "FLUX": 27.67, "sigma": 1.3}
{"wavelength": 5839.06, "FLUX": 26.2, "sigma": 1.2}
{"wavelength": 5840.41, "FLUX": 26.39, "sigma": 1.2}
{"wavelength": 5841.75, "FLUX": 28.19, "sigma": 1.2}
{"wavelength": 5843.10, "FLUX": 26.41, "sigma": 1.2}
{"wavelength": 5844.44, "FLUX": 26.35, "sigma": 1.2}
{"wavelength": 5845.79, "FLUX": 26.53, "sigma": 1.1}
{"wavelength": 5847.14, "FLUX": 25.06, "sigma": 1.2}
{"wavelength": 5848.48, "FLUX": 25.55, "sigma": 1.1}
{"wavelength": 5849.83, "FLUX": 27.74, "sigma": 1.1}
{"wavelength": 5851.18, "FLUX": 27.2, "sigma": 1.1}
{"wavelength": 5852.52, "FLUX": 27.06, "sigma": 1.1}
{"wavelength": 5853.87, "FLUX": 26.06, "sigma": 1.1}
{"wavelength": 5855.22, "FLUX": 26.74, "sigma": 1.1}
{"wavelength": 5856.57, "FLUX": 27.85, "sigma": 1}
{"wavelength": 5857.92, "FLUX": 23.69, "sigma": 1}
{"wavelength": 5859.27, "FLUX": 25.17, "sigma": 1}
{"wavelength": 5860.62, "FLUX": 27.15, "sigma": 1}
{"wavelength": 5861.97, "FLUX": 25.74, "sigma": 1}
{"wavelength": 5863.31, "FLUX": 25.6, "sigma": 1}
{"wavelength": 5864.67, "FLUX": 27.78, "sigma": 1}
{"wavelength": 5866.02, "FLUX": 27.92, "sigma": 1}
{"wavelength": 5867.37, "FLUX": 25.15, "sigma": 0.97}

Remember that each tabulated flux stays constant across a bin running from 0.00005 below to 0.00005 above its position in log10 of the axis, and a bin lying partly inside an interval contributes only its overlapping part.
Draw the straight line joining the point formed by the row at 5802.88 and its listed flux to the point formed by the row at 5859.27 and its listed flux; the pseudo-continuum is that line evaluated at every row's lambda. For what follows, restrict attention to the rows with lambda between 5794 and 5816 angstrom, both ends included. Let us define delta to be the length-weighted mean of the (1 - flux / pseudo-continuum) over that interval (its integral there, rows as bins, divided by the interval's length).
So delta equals 0.034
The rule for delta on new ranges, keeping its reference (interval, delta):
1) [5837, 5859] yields -0.035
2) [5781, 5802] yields 0.047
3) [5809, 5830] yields 0.003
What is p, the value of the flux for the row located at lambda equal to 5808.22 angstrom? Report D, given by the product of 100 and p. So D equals 2863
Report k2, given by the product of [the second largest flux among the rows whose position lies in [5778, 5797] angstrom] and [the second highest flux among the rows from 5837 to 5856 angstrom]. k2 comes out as 773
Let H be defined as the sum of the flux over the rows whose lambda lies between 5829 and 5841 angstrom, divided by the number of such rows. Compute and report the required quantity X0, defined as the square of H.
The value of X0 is 719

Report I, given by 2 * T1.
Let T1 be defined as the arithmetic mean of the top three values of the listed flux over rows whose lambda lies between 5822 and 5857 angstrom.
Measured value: 56.7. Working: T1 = 28.4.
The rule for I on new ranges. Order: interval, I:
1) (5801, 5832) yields 57.7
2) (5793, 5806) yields 55.9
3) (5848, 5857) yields 55.2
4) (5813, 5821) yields 56.7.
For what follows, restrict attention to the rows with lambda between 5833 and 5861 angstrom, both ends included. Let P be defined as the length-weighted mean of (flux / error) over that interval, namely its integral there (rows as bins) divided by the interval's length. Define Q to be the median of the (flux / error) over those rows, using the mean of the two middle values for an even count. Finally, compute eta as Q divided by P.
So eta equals 1.01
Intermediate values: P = 23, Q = 23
